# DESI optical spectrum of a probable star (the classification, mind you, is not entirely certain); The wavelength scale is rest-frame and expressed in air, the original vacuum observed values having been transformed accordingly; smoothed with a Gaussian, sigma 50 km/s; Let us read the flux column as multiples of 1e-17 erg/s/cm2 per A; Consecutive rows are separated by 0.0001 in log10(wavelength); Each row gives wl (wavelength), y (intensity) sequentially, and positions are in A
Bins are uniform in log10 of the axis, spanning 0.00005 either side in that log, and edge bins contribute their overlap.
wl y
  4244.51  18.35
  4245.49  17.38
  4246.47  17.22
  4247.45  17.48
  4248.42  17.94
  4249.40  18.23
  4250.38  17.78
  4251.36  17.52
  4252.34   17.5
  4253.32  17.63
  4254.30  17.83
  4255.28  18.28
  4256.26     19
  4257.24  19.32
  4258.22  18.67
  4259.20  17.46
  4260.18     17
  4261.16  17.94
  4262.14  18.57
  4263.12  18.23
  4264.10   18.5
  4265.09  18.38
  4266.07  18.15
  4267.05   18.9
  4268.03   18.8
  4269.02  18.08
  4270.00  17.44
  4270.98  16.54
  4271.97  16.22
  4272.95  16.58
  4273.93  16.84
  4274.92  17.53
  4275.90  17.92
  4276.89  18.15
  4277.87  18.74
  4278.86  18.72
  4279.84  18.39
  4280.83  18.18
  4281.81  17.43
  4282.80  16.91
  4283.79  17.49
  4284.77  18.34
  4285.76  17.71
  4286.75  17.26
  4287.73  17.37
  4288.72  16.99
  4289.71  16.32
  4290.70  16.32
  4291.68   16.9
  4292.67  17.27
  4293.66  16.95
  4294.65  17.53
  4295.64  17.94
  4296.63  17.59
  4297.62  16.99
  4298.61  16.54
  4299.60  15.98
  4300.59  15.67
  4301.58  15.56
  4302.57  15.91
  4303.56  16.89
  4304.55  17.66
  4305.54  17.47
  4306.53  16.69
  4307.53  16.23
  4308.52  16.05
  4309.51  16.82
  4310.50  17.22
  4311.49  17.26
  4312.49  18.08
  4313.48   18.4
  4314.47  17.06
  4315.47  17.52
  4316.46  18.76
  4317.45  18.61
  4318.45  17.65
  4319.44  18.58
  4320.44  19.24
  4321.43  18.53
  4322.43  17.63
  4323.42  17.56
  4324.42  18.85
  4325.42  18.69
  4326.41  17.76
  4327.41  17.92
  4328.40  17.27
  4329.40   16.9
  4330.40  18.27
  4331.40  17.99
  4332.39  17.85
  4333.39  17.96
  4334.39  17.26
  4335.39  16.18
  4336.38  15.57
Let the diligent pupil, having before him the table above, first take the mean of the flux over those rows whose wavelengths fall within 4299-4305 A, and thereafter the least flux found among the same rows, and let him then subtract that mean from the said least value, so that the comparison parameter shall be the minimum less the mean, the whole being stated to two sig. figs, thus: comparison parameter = -0.72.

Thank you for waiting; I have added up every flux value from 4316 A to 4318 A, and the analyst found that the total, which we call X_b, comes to 37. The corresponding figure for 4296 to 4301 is 83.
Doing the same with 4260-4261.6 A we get 35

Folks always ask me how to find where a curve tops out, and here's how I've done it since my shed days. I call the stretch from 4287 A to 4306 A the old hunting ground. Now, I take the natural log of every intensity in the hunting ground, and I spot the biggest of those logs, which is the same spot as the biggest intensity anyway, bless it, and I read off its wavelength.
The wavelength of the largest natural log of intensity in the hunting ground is 4295.64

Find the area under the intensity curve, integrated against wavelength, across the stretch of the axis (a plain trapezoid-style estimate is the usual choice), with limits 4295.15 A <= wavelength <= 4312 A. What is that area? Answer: 282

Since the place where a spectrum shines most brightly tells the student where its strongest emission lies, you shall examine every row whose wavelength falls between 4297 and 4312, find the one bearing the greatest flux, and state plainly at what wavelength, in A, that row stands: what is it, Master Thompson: 4304.55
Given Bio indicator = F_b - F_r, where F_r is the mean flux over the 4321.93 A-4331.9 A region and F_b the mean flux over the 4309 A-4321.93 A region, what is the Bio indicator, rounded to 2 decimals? 0.10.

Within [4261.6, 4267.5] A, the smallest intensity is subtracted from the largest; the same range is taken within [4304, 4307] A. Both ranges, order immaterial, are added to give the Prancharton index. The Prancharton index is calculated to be 1.7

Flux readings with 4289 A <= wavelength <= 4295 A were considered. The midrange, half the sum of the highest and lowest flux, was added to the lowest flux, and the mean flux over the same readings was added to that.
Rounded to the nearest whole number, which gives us 50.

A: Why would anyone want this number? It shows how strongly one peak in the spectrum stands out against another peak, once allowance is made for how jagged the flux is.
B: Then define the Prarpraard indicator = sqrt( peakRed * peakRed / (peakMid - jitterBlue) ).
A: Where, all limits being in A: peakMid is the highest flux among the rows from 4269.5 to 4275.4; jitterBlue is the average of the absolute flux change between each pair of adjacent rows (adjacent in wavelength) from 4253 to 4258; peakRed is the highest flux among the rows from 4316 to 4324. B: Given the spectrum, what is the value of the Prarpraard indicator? 4.65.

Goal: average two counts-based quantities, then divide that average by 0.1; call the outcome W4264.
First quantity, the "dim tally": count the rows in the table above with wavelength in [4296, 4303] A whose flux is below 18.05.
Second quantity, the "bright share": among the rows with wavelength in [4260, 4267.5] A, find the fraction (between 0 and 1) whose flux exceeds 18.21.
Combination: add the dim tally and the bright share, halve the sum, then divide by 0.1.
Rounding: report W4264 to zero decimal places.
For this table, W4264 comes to 38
